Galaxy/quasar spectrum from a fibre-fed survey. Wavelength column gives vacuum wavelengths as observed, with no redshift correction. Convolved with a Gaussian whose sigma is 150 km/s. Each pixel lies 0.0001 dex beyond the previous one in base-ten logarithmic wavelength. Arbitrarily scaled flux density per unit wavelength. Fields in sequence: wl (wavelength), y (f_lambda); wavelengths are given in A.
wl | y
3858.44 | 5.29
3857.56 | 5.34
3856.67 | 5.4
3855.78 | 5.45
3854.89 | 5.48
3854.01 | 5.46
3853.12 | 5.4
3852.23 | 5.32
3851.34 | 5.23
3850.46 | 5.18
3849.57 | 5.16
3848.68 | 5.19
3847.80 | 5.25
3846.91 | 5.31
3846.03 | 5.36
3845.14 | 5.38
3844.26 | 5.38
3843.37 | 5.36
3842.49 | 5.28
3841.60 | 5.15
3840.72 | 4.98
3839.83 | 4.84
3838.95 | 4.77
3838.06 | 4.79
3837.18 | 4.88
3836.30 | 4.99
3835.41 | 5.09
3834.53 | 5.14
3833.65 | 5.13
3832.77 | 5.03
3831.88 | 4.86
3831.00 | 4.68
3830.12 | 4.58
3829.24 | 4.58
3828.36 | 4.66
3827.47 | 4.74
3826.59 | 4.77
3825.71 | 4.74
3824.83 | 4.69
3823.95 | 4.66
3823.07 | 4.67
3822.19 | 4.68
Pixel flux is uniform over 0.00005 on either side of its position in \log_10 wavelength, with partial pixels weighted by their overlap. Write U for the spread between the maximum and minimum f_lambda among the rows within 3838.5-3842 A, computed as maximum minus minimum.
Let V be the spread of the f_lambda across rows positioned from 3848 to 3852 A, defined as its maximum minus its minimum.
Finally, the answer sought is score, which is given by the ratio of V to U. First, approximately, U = 0.38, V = 0.07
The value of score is 0.2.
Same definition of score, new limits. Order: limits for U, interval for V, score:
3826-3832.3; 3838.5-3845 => 2.2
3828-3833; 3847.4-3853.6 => 0.5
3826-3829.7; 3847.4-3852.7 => 0.8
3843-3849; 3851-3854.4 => 1.2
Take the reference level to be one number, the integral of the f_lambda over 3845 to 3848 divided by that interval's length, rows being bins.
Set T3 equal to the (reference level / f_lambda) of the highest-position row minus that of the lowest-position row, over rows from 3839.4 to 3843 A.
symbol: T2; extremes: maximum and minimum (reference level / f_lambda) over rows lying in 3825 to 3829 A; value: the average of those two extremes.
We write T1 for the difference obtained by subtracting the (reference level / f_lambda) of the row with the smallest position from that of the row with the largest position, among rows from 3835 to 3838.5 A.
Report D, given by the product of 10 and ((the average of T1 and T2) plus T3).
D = 5.1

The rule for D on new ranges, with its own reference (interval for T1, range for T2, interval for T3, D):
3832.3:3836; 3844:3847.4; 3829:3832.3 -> 4.2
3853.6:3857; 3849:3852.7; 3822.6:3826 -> 5.0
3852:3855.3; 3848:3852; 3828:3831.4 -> 4.9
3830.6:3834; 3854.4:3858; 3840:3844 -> 3.7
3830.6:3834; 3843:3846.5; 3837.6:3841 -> 4.0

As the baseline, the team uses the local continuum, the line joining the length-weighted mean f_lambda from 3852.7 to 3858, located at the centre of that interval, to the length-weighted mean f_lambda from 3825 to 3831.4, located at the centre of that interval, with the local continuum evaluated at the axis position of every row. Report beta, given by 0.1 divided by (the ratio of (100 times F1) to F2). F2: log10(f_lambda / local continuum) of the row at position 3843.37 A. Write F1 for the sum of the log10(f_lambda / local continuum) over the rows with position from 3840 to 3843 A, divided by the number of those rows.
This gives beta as 0.003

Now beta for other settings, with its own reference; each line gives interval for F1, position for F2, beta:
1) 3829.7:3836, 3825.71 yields 0.001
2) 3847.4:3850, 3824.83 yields -0.003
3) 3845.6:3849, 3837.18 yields -0.001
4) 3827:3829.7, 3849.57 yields 0.004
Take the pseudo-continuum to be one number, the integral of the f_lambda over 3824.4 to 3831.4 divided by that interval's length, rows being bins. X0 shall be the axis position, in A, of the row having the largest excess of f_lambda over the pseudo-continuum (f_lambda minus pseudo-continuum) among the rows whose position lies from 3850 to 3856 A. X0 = 3854.89 A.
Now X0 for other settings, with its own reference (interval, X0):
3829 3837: 3834.53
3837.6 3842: 3841.60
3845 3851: 3845.14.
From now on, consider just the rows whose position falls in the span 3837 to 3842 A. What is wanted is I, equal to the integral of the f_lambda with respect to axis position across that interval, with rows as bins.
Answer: 24.5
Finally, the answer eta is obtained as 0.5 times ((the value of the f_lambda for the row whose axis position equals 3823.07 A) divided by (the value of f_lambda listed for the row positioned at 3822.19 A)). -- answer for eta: 0.50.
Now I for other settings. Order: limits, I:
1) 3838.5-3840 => 7.2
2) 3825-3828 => 14.2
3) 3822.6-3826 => 15.9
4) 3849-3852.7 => 19.3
